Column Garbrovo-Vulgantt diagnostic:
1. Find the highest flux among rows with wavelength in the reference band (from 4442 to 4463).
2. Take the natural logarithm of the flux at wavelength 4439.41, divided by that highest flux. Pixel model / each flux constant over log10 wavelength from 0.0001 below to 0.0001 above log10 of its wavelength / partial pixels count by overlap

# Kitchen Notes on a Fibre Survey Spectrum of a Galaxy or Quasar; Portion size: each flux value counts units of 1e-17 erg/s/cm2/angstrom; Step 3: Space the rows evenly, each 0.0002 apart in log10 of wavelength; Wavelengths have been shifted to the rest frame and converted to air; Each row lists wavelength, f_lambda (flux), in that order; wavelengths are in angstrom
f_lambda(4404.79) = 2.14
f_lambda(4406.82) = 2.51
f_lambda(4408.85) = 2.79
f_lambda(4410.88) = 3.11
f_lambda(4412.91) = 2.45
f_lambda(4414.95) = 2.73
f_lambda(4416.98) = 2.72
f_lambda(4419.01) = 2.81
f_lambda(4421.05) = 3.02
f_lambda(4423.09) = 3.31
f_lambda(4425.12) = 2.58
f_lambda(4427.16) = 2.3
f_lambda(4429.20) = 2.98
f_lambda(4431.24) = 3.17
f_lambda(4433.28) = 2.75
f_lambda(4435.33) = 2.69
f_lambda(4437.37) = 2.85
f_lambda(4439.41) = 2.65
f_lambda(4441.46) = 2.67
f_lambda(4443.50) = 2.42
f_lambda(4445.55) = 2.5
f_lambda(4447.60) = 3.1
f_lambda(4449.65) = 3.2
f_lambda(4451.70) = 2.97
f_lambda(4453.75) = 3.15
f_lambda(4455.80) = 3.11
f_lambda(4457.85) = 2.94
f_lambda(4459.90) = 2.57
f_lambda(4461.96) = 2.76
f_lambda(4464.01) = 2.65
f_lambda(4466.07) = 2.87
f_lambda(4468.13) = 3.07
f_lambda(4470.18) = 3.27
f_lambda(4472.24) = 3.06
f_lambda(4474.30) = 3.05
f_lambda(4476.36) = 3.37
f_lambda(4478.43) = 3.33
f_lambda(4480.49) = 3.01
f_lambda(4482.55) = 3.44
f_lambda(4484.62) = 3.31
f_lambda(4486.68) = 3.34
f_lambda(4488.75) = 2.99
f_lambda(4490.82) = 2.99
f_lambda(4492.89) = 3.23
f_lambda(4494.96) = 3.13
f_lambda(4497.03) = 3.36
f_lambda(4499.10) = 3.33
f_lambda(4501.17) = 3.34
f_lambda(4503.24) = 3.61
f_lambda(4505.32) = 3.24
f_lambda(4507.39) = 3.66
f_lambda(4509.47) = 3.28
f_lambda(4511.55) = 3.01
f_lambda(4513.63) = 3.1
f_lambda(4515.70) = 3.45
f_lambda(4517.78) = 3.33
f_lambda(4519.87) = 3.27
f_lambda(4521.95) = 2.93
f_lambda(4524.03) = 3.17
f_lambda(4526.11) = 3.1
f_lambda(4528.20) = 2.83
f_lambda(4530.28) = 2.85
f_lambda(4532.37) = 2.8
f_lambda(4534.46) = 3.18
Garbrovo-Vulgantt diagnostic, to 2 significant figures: -0.19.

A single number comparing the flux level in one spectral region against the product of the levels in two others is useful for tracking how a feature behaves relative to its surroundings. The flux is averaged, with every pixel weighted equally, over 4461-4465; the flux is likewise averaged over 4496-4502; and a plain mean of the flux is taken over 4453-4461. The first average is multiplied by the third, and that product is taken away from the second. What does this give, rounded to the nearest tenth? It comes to -4.6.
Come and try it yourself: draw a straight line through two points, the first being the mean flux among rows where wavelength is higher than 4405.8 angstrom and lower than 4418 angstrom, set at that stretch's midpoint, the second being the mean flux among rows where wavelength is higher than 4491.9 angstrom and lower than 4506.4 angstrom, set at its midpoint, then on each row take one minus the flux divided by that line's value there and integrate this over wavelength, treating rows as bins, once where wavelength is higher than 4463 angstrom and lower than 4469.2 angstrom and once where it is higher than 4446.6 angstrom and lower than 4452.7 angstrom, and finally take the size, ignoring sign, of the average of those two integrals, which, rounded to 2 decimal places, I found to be 0.11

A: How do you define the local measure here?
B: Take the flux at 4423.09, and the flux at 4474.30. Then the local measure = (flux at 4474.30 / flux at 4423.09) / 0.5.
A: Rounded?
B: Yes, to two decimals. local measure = 1.84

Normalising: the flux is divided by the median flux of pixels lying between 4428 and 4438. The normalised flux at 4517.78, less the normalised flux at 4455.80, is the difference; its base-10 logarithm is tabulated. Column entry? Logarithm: -1.1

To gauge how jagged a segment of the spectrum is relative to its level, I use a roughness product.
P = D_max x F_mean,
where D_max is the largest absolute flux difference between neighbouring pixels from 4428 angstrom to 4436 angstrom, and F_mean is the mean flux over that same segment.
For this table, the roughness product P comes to 1.2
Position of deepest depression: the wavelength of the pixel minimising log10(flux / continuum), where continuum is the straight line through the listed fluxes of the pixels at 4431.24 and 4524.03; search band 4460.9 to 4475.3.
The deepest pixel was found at 4464.01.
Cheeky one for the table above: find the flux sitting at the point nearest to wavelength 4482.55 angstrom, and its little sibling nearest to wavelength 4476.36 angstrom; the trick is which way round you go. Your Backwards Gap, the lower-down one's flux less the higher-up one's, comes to -0.07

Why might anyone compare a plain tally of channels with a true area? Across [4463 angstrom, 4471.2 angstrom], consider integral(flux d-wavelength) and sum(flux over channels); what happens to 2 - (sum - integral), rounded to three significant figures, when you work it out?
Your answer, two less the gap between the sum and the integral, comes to 14.5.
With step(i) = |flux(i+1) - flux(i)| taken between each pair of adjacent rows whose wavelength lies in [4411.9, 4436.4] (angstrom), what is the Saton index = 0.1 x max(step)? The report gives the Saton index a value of 0.073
